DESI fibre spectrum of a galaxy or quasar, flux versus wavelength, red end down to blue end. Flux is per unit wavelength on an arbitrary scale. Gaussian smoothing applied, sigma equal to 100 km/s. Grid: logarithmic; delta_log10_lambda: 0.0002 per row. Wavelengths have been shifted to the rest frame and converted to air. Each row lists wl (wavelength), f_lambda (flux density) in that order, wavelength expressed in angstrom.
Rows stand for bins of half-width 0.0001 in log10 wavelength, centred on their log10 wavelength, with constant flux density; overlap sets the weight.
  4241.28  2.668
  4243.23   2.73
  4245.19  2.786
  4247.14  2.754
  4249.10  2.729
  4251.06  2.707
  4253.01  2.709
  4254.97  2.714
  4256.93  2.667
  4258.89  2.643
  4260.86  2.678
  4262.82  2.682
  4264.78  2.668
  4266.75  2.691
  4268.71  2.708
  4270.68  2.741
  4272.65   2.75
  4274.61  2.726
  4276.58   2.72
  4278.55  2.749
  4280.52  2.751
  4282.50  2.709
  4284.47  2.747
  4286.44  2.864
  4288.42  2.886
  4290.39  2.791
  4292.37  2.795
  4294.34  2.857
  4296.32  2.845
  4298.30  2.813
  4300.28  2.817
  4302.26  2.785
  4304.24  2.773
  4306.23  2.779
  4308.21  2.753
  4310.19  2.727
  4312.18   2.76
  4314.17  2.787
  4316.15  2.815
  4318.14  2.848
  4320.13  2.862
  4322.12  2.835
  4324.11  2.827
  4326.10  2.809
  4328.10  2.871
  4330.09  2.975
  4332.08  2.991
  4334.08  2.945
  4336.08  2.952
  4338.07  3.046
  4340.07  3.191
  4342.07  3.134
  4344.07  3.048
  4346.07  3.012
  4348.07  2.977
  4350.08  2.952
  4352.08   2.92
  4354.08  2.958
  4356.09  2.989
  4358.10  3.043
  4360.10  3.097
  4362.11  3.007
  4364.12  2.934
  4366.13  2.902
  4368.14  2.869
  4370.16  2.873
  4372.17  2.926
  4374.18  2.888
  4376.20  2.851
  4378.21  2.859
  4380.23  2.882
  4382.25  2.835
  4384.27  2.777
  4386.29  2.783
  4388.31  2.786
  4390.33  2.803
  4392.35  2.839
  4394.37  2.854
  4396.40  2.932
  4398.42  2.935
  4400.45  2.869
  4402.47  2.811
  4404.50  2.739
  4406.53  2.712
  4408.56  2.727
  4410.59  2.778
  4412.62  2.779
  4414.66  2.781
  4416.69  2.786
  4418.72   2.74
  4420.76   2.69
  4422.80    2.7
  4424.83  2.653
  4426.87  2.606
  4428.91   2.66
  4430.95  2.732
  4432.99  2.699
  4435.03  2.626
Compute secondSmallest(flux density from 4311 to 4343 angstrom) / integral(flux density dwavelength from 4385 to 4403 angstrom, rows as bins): 0.054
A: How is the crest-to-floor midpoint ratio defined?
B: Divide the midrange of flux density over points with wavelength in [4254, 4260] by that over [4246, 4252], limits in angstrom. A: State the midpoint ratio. 0.98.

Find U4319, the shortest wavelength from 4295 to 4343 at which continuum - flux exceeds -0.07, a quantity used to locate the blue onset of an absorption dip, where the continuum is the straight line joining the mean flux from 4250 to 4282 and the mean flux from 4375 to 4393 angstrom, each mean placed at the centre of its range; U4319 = 4302.26 angstrom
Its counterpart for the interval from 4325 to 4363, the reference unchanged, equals 4326.10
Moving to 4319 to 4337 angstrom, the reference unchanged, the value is 4324.11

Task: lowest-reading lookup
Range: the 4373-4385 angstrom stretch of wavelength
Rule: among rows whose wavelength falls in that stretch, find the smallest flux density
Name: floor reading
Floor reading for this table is 2.777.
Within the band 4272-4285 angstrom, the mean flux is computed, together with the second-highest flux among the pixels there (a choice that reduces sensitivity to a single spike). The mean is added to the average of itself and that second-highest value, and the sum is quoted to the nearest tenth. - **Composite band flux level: 5.5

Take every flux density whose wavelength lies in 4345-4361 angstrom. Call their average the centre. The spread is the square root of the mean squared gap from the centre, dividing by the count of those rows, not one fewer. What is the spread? 0.053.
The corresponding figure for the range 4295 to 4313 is 0.034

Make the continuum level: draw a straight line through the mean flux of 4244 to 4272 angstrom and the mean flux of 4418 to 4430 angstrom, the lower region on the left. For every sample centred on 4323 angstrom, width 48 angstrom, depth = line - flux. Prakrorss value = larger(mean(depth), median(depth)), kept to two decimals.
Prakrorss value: -0.15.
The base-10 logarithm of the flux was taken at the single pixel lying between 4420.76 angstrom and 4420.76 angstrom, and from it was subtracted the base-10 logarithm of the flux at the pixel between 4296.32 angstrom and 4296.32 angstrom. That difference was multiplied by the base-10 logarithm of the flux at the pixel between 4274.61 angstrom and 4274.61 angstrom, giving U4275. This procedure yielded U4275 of -0.011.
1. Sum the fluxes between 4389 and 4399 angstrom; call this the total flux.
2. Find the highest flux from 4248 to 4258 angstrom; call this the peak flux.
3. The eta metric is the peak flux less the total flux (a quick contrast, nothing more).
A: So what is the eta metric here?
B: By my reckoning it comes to -11.6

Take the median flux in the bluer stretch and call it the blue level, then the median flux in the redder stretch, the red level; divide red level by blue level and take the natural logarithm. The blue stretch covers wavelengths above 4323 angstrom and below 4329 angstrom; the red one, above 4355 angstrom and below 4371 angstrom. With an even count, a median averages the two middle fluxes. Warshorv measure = 0.05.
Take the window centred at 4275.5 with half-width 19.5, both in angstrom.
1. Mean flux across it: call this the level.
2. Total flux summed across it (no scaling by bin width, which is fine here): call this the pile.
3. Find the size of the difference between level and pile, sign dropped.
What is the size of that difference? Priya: 52.1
